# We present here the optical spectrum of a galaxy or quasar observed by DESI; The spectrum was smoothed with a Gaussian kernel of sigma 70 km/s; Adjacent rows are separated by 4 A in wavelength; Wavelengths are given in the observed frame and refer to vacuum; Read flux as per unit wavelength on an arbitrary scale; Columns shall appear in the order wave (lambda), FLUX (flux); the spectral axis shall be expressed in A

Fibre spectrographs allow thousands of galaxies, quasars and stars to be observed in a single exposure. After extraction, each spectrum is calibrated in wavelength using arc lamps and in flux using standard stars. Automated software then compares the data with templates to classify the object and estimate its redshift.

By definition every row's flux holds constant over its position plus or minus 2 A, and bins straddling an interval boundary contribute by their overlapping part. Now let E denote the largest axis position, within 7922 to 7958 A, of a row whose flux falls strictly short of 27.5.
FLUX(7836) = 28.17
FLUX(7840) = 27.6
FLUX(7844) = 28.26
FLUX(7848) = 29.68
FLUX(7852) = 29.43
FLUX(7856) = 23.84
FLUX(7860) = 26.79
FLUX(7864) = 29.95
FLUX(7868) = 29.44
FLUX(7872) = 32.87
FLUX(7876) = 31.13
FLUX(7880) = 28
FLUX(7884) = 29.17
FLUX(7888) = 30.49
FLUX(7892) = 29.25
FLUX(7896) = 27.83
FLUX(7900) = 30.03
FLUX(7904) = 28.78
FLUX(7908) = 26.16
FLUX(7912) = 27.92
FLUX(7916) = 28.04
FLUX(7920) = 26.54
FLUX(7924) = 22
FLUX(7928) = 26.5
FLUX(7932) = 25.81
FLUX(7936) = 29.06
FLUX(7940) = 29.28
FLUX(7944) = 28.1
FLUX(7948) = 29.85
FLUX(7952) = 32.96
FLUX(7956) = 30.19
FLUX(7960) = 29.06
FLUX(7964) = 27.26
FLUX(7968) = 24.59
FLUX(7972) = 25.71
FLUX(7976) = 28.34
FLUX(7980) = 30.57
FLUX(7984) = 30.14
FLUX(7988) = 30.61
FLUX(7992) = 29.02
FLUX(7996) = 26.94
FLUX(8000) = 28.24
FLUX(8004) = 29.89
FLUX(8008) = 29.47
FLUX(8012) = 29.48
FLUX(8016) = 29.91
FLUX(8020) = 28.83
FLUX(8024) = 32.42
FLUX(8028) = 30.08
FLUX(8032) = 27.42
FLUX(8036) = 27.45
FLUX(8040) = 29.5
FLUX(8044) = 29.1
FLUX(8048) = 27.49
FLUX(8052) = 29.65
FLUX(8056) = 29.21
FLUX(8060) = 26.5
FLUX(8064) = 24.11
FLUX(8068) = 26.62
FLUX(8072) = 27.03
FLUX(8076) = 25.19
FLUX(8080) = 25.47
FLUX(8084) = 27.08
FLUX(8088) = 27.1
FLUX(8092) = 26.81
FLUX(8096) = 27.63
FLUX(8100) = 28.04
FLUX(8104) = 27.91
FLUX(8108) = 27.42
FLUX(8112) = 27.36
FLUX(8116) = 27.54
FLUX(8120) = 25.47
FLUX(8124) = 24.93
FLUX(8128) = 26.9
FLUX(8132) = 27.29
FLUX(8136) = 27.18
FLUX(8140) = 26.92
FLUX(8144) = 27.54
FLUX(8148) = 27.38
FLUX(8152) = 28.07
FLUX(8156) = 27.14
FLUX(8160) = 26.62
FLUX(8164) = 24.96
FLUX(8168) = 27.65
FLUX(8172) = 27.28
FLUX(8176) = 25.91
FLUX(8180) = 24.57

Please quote 7932 A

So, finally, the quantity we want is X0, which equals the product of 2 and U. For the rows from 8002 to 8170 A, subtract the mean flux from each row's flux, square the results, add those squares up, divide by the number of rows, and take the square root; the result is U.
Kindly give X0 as 3.2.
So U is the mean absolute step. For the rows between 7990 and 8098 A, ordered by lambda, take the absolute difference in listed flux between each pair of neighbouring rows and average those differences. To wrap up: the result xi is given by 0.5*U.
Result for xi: 0.7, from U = 1.4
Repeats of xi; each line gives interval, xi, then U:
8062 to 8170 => 0.4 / 0.8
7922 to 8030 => 0.9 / 1.7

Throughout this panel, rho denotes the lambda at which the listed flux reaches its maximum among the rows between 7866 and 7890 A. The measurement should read 7872 A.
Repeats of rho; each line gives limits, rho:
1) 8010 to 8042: 8024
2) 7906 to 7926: 7916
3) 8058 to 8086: 8084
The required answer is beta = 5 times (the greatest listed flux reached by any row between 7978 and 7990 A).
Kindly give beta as 153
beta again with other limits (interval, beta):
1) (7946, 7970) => 165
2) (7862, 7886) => 164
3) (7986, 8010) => 153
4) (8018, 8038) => 162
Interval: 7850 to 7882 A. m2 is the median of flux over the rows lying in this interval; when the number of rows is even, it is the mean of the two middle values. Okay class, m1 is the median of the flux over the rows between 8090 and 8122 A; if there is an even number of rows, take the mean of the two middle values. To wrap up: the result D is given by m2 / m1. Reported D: 1.07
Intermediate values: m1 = 27.5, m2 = 29.4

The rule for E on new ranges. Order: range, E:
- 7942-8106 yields 8092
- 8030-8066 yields 8064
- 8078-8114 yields 8112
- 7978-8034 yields 8032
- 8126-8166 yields 8164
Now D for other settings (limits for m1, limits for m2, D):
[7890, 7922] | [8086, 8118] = 0.98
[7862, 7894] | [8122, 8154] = 0.92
